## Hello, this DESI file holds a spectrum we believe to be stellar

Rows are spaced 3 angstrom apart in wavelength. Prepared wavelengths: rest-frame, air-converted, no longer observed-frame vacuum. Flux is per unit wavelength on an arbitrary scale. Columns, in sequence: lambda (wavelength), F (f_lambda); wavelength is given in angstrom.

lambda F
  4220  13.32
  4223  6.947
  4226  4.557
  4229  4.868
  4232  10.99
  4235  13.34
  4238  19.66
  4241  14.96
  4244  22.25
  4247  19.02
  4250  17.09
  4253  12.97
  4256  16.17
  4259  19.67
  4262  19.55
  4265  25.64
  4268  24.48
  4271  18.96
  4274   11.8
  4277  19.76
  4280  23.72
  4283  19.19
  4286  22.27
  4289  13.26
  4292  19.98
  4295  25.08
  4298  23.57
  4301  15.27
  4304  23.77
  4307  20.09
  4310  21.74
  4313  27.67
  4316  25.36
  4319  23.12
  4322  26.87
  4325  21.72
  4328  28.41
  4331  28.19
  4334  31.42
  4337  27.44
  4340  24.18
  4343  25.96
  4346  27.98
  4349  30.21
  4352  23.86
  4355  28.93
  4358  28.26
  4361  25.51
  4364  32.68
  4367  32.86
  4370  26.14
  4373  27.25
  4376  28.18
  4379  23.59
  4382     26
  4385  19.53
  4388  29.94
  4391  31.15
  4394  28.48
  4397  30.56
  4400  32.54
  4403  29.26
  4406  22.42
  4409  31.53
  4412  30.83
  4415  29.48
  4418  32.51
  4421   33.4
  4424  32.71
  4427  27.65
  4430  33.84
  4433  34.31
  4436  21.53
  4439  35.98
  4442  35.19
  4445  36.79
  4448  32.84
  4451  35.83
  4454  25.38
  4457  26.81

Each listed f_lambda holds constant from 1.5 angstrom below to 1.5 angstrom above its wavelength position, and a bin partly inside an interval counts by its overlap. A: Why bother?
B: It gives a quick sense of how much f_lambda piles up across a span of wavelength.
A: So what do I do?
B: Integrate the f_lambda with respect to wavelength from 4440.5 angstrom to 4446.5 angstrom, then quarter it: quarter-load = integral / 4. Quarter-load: 54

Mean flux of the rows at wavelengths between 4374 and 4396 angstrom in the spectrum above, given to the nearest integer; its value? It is 27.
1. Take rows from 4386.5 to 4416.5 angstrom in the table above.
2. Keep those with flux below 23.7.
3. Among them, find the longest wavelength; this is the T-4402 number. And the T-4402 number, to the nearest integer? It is 4406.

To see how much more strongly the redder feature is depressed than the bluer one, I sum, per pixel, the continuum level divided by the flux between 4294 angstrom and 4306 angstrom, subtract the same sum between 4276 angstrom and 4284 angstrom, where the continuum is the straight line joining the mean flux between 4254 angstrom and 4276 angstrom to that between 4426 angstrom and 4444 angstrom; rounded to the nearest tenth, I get 1.2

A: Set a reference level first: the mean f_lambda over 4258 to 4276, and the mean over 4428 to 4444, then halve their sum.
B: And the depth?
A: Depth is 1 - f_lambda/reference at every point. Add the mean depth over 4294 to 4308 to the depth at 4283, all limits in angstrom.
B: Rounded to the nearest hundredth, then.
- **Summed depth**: 0.44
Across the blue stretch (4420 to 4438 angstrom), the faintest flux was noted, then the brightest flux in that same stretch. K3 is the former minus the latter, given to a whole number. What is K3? -13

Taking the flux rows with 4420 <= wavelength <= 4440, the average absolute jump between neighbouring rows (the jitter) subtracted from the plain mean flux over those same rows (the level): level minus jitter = 25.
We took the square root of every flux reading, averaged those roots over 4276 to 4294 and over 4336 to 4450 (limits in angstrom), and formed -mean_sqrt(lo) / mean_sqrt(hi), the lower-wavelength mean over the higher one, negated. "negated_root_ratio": -0.82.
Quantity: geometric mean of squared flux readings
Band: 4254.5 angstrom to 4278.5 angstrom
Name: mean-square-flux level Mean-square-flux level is 362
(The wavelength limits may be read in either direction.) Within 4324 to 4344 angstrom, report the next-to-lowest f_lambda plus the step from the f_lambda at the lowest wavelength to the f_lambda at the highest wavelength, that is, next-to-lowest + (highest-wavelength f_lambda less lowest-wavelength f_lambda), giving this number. 28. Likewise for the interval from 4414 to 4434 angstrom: 34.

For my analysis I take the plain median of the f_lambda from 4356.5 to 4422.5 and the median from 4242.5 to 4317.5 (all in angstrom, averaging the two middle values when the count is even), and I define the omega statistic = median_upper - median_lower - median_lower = -11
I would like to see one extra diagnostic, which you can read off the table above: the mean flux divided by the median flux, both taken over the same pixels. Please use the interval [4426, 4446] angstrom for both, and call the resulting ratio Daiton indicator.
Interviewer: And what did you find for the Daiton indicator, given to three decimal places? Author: 0.938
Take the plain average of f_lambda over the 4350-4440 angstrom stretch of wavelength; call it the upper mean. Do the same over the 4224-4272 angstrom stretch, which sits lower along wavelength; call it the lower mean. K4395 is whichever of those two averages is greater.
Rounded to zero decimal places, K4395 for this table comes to 29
